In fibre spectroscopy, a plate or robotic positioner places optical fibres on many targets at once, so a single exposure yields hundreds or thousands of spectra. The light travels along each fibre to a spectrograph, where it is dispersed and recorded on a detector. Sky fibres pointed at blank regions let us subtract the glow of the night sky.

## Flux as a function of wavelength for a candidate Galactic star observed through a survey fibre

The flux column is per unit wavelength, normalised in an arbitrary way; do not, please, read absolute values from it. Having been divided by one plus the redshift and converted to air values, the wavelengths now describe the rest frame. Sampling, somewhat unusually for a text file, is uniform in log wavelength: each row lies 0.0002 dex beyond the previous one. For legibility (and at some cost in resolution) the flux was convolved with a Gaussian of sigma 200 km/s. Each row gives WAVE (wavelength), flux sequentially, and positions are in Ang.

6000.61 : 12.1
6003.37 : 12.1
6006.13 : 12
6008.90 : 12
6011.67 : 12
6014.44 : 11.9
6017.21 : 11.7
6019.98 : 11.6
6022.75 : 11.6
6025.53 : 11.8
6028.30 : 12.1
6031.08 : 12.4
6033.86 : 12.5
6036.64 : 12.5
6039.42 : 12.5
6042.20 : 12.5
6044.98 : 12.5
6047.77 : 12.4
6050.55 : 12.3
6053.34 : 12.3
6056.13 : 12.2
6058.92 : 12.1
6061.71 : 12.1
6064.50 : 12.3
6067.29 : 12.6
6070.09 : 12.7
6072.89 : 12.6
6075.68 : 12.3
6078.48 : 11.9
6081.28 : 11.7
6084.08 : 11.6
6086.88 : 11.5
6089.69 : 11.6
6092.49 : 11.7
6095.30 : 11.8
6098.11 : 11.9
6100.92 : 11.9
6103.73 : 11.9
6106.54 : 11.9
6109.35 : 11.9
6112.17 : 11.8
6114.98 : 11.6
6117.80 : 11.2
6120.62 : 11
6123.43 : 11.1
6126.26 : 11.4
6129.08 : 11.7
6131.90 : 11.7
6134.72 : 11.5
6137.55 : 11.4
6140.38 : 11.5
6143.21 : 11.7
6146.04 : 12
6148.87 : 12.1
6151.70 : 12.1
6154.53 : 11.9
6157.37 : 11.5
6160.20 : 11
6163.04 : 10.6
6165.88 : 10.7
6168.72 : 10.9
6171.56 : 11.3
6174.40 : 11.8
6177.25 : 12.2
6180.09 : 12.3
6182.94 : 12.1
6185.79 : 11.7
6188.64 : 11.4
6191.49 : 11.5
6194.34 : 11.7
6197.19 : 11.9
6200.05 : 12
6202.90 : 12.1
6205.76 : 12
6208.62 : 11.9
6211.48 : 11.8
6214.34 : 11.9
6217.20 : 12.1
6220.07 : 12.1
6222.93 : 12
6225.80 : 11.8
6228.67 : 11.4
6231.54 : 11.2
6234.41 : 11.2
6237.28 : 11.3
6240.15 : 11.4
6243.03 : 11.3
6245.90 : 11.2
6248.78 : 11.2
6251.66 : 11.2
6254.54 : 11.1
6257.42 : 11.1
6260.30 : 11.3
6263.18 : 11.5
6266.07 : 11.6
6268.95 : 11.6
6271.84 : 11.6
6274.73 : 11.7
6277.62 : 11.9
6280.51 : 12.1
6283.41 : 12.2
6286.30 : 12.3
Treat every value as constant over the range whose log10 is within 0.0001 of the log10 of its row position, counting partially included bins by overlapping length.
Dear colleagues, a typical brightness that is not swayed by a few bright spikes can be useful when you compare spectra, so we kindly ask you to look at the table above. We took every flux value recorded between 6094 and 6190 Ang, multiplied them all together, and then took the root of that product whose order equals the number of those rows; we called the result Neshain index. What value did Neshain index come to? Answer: 11.6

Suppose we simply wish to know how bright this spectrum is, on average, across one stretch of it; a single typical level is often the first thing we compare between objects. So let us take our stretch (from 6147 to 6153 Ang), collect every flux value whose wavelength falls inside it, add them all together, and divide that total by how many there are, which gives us 12.10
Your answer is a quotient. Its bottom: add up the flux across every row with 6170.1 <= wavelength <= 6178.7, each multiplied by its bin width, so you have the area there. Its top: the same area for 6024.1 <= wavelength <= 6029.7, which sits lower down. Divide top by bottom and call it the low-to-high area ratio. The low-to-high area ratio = 0.66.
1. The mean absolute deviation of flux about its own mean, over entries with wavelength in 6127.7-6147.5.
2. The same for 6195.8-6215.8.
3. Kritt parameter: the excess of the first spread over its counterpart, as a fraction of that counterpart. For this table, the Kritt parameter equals 0.9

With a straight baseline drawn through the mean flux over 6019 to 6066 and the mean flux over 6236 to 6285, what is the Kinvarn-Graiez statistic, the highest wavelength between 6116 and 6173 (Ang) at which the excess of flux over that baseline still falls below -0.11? 6171.56 Ang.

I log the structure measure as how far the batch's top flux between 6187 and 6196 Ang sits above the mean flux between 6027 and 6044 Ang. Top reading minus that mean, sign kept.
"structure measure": -0.7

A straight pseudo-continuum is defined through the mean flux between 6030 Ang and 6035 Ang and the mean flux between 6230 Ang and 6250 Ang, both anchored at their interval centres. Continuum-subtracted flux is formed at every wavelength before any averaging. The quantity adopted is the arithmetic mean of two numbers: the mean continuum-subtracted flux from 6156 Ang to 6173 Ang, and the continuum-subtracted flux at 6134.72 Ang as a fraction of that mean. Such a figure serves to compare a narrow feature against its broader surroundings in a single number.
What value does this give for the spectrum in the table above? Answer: -0.1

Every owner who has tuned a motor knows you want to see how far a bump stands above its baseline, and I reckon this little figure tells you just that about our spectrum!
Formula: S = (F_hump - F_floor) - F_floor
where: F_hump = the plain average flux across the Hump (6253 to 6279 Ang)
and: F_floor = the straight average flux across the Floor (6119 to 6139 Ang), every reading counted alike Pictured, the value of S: -11.3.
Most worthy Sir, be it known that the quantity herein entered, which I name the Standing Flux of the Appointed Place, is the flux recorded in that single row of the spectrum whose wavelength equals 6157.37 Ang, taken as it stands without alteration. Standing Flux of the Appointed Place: 11.5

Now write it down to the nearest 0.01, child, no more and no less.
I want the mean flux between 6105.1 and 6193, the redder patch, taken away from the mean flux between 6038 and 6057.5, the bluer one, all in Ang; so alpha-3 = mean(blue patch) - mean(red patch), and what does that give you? 0.82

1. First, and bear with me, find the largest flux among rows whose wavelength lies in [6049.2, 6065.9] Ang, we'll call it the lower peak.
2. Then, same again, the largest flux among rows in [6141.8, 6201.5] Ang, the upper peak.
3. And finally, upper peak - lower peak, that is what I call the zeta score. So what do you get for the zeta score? 0.0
